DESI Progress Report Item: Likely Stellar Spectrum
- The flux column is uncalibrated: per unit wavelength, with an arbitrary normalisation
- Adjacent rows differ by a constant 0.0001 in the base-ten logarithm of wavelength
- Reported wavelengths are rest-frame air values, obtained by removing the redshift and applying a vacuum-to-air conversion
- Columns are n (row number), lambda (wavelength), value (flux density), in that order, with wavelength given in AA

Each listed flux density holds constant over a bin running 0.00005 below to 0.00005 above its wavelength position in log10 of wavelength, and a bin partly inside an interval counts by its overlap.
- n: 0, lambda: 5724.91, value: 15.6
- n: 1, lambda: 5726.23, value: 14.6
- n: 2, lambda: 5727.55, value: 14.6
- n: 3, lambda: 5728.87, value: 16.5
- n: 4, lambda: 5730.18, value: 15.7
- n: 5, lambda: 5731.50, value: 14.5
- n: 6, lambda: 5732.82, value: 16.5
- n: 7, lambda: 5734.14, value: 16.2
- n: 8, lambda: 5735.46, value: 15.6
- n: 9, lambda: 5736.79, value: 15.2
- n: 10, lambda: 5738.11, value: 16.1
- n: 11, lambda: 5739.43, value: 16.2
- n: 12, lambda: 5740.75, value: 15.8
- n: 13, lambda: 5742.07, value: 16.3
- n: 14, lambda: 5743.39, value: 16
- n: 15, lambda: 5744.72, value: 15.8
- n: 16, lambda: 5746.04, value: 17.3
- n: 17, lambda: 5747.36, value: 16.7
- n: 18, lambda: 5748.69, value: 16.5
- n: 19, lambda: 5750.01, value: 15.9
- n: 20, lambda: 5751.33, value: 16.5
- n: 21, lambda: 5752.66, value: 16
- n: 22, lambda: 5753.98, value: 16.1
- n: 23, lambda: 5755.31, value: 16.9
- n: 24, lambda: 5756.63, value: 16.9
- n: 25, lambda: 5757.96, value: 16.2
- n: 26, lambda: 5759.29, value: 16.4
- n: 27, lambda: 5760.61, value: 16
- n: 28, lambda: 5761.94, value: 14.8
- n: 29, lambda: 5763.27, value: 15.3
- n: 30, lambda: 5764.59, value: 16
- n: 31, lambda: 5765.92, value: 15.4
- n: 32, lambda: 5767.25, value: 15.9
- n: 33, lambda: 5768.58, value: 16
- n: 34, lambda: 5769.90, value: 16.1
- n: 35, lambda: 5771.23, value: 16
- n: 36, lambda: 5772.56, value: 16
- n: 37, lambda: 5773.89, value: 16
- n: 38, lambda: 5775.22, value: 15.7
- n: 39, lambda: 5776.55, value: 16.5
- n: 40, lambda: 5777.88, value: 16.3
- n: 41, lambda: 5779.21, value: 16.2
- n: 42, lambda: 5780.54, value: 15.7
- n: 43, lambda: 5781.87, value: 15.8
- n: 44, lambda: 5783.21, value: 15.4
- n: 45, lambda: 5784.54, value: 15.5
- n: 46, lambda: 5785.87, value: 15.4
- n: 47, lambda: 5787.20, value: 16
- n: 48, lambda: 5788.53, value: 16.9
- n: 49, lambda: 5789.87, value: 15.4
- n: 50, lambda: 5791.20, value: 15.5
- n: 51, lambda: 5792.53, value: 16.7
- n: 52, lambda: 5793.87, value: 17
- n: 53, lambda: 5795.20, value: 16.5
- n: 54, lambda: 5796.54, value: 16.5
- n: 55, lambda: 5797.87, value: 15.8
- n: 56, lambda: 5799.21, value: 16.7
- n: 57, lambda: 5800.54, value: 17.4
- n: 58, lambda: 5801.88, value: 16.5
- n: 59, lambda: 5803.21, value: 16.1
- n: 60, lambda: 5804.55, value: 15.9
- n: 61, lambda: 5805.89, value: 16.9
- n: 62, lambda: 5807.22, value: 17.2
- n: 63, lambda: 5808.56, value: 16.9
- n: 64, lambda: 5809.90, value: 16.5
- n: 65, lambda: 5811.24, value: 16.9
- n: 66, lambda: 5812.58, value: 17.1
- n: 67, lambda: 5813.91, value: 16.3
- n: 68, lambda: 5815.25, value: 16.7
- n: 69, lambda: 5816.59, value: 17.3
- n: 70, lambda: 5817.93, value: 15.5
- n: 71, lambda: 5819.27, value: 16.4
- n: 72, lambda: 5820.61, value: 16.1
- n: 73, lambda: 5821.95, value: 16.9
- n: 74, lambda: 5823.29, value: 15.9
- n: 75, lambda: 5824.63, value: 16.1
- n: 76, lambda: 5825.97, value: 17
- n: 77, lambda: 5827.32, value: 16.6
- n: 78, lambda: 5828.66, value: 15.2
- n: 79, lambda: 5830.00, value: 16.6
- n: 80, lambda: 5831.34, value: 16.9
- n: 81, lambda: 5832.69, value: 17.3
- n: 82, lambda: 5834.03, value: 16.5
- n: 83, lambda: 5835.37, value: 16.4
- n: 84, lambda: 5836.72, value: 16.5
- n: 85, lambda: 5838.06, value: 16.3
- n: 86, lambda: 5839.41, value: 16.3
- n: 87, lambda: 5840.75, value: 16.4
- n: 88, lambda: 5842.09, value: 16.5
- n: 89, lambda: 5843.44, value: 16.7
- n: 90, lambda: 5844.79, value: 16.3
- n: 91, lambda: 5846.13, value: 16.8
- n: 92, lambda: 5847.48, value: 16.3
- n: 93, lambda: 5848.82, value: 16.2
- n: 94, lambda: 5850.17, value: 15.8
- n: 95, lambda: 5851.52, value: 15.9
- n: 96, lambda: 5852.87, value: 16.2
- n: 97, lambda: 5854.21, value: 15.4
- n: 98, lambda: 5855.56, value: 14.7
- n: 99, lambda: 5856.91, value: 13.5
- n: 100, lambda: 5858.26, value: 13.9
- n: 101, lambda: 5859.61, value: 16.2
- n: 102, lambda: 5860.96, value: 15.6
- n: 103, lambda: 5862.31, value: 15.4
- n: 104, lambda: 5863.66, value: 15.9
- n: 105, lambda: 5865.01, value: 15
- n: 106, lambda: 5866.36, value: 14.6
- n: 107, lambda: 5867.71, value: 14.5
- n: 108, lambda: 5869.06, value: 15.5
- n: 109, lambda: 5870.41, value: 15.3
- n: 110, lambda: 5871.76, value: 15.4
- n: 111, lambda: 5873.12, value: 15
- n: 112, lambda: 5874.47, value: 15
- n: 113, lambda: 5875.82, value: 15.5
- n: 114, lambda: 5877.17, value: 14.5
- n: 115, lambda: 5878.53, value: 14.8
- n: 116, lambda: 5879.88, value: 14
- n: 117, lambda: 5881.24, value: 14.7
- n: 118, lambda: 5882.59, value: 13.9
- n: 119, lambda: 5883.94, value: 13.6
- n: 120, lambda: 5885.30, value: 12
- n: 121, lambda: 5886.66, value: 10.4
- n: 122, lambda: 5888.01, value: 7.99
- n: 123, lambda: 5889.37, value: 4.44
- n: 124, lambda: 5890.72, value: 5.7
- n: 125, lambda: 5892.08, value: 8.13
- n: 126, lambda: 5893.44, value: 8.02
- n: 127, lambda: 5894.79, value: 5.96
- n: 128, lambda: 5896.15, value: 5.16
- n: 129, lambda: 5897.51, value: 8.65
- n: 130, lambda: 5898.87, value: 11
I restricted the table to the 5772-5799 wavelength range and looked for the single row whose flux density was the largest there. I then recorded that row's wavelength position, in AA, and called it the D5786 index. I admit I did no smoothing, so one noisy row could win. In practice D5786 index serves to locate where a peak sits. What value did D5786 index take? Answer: 5793.87 AA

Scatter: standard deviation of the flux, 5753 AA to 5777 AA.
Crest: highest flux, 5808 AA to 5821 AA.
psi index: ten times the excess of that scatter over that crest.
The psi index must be -168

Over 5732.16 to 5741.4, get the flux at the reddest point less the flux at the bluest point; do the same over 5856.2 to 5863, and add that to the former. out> 1.2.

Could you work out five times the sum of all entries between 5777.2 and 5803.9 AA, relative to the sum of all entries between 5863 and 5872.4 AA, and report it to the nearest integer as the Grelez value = 15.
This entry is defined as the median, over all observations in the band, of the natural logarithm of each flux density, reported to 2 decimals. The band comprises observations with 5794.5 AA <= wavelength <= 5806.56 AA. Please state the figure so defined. 2.80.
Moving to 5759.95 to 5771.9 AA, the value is 2.77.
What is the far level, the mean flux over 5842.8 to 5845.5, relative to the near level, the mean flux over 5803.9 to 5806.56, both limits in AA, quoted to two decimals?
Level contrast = 1.01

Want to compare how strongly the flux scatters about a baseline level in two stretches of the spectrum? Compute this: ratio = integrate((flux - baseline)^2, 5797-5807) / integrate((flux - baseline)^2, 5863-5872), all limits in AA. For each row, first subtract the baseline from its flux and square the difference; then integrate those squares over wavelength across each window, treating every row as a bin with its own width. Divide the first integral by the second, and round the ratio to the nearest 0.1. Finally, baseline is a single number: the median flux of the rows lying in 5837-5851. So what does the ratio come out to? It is 0.2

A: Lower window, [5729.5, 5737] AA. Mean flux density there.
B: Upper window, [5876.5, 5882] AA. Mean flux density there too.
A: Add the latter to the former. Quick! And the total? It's 30.1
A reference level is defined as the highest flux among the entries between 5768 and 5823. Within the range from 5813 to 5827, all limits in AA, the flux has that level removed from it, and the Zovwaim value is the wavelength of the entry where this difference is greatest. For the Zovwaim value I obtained 5816.59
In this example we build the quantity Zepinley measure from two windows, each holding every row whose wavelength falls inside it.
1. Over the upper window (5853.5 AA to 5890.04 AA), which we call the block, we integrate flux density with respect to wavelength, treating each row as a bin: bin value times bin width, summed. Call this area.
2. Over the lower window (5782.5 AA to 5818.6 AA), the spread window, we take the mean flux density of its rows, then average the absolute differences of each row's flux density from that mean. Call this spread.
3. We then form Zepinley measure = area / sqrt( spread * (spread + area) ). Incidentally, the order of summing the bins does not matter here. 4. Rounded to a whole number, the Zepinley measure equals 30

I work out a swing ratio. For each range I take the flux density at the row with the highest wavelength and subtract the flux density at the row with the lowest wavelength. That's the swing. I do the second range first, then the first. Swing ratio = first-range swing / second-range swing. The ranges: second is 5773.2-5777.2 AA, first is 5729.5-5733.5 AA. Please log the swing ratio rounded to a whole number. 2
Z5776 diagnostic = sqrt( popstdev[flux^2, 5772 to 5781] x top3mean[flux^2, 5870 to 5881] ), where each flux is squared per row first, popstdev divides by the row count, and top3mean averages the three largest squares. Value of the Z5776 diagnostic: 46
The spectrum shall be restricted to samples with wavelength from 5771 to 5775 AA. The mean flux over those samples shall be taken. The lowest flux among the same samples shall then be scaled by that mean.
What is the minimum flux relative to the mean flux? 1.00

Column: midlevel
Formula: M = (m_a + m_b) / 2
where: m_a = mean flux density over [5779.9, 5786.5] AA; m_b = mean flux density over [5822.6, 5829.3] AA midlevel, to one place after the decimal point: 15.9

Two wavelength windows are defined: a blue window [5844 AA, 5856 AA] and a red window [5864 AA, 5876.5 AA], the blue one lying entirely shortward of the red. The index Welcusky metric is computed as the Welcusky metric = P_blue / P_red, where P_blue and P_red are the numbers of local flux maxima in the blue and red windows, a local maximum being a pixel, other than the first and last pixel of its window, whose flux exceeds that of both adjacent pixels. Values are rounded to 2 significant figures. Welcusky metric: 1.0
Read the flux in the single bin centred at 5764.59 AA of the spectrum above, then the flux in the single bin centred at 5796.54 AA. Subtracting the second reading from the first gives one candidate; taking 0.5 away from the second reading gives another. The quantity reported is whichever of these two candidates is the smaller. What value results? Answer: -0.5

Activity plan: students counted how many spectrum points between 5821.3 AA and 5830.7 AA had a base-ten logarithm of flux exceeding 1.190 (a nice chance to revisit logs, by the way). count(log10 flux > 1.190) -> 6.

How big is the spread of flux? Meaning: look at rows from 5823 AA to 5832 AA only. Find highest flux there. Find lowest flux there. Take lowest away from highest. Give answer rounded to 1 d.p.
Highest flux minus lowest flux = 1.8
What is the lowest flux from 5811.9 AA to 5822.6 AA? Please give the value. 15.5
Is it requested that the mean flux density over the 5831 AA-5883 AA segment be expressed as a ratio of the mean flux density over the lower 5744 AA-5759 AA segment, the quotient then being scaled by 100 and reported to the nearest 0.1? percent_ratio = 94.8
